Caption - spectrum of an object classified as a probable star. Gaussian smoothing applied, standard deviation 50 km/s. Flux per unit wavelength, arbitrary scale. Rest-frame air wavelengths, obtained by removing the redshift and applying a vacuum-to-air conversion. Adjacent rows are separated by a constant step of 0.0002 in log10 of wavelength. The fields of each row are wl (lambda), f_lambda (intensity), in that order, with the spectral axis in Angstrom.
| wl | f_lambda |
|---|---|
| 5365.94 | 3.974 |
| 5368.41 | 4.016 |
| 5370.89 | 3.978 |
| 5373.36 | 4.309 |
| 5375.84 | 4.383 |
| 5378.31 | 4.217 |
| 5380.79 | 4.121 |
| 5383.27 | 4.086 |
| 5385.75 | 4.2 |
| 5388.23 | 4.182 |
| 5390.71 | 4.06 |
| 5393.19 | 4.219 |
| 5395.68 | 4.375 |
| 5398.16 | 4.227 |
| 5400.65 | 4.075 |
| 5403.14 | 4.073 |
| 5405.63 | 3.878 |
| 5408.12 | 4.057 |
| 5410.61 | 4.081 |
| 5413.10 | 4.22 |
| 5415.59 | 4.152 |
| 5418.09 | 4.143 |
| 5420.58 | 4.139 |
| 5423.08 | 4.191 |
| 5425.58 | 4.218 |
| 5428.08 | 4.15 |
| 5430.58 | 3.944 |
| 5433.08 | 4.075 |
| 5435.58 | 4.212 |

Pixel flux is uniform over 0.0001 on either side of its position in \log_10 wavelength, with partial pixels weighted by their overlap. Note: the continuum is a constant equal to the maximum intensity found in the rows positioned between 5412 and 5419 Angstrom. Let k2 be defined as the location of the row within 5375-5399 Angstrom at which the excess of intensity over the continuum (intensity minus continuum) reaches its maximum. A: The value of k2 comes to 5375.84 Angstrom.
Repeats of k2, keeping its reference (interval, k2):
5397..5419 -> 5398.16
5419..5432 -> 5425.58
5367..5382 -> 5375.84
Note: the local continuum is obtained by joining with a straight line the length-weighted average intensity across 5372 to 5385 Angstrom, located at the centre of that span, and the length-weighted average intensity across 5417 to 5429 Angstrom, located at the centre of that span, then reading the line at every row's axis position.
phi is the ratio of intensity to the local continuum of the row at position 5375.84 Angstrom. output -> 1.04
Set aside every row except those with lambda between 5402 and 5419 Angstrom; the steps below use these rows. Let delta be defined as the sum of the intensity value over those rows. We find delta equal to 28.6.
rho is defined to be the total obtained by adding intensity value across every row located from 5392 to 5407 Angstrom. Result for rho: 25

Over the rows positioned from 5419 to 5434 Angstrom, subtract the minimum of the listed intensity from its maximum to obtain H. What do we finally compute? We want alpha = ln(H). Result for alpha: -1.29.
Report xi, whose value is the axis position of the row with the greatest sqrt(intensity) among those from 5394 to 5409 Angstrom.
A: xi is 5395.68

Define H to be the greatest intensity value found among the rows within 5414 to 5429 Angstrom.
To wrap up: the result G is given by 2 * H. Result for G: 8.4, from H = 4.218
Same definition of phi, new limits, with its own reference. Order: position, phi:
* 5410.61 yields 0.98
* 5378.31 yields 1.00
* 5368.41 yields 0.95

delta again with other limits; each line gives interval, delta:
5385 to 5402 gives 29.3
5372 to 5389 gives 29.5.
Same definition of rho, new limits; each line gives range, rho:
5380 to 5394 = 25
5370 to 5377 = 13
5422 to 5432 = 17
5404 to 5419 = 25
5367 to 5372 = 8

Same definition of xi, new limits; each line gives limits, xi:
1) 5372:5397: 5375.84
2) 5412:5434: 5413.10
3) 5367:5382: 5375.84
